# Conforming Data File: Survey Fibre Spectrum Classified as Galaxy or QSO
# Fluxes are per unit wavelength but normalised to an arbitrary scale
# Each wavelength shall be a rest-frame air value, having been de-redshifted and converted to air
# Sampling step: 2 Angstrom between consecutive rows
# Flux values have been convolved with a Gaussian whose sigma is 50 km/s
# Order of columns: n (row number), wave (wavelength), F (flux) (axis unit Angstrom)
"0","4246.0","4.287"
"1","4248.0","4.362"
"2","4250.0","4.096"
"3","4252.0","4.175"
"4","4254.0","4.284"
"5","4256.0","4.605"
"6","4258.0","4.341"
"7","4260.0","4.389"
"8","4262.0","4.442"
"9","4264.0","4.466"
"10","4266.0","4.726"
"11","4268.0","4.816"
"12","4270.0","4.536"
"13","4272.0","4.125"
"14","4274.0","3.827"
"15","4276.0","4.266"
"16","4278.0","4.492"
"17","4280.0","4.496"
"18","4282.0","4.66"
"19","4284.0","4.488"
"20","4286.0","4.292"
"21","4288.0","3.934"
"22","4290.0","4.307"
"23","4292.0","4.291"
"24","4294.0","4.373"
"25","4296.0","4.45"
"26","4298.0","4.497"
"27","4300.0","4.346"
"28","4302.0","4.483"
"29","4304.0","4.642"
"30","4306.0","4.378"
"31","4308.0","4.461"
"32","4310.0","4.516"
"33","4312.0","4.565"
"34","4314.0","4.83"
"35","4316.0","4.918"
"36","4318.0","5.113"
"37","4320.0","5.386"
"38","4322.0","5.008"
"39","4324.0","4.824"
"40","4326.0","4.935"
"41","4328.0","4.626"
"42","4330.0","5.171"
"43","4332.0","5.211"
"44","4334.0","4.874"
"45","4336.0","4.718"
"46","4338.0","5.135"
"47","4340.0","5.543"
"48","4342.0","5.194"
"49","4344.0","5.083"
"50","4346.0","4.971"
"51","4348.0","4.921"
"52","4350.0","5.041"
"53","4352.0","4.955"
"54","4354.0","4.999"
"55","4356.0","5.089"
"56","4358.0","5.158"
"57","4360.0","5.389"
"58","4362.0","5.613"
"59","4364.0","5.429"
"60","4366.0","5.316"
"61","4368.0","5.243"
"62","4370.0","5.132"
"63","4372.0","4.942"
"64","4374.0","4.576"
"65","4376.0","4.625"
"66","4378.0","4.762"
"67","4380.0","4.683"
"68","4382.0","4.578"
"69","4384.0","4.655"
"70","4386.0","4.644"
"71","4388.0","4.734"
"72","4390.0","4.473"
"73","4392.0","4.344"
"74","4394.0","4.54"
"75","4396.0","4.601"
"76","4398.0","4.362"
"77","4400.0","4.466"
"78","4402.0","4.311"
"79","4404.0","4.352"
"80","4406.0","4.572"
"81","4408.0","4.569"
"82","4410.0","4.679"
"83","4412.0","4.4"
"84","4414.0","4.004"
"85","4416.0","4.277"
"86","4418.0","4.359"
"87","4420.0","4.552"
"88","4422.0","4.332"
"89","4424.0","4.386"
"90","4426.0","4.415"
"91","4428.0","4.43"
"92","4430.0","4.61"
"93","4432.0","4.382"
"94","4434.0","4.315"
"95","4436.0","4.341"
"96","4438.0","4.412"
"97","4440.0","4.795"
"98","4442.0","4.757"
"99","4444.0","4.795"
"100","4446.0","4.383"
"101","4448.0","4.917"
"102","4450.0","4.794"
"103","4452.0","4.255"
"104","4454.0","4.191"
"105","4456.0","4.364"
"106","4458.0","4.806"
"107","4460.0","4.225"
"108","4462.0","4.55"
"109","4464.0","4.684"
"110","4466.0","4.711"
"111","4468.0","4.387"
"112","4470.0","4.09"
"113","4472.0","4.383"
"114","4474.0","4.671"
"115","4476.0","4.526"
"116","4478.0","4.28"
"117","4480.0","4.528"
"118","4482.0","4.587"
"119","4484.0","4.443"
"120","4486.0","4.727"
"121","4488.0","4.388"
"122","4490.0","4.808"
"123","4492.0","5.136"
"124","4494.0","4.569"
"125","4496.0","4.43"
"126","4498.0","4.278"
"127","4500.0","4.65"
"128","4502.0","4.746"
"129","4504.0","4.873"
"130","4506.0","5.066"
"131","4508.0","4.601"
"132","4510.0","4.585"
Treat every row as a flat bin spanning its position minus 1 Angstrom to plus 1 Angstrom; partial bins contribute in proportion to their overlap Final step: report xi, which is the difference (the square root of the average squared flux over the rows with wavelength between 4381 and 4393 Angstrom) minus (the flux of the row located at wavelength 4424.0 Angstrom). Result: 0.19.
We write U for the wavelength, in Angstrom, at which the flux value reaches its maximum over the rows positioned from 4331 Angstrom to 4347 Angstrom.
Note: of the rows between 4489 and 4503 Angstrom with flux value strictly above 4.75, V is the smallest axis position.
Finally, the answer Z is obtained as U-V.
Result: -150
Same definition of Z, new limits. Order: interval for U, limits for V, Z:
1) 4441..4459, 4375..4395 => 70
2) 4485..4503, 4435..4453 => 52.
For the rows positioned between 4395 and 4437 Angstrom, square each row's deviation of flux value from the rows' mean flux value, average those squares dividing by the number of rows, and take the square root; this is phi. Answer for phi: 0.15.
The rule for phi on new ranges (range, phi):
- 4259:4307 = 0.22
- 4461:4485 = 0.17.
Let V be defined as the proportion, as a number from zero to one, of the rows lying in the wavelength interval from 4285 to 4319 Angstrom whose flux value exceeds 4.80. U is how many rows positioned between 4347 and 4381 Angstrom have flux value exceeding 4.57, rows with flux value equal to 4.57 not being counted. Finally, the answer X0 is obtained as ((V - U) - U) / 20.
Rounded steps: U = 17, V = 0.18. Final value -1.69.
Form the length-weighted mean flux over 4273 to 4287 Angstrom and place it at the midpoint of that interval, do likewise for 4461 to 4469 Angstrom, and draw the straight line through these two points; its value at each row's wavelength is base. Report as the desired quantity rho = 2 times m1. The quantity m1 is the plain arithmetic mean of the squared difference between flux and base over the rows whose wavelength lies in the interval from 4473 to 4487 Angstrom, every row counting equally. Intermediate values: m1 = 0.023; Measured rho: 0.05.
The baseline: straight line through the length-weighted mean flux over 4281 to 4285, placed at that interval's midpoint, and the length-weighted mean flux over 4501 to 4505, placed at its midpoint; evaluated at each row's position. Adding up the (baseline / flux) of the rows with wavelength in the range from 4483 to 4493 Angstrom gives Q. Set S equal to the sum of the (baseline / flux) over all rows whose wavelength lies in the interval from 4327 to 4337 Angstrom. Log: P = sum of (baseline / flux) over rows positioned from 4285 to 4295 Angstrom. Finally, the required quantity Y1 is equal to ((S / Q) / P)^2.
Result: 0.029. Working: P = 5.4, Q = 5.12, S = 4.71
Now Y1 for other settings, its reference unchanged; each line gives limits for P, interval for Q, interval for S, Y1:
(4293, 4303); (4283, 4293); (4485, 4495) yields 0.033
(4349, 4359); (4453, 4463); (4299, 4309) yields 0.043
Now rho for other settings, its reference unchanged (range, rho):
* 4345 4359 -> 0.67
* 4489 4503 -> 0.14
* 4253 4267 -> 0.07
